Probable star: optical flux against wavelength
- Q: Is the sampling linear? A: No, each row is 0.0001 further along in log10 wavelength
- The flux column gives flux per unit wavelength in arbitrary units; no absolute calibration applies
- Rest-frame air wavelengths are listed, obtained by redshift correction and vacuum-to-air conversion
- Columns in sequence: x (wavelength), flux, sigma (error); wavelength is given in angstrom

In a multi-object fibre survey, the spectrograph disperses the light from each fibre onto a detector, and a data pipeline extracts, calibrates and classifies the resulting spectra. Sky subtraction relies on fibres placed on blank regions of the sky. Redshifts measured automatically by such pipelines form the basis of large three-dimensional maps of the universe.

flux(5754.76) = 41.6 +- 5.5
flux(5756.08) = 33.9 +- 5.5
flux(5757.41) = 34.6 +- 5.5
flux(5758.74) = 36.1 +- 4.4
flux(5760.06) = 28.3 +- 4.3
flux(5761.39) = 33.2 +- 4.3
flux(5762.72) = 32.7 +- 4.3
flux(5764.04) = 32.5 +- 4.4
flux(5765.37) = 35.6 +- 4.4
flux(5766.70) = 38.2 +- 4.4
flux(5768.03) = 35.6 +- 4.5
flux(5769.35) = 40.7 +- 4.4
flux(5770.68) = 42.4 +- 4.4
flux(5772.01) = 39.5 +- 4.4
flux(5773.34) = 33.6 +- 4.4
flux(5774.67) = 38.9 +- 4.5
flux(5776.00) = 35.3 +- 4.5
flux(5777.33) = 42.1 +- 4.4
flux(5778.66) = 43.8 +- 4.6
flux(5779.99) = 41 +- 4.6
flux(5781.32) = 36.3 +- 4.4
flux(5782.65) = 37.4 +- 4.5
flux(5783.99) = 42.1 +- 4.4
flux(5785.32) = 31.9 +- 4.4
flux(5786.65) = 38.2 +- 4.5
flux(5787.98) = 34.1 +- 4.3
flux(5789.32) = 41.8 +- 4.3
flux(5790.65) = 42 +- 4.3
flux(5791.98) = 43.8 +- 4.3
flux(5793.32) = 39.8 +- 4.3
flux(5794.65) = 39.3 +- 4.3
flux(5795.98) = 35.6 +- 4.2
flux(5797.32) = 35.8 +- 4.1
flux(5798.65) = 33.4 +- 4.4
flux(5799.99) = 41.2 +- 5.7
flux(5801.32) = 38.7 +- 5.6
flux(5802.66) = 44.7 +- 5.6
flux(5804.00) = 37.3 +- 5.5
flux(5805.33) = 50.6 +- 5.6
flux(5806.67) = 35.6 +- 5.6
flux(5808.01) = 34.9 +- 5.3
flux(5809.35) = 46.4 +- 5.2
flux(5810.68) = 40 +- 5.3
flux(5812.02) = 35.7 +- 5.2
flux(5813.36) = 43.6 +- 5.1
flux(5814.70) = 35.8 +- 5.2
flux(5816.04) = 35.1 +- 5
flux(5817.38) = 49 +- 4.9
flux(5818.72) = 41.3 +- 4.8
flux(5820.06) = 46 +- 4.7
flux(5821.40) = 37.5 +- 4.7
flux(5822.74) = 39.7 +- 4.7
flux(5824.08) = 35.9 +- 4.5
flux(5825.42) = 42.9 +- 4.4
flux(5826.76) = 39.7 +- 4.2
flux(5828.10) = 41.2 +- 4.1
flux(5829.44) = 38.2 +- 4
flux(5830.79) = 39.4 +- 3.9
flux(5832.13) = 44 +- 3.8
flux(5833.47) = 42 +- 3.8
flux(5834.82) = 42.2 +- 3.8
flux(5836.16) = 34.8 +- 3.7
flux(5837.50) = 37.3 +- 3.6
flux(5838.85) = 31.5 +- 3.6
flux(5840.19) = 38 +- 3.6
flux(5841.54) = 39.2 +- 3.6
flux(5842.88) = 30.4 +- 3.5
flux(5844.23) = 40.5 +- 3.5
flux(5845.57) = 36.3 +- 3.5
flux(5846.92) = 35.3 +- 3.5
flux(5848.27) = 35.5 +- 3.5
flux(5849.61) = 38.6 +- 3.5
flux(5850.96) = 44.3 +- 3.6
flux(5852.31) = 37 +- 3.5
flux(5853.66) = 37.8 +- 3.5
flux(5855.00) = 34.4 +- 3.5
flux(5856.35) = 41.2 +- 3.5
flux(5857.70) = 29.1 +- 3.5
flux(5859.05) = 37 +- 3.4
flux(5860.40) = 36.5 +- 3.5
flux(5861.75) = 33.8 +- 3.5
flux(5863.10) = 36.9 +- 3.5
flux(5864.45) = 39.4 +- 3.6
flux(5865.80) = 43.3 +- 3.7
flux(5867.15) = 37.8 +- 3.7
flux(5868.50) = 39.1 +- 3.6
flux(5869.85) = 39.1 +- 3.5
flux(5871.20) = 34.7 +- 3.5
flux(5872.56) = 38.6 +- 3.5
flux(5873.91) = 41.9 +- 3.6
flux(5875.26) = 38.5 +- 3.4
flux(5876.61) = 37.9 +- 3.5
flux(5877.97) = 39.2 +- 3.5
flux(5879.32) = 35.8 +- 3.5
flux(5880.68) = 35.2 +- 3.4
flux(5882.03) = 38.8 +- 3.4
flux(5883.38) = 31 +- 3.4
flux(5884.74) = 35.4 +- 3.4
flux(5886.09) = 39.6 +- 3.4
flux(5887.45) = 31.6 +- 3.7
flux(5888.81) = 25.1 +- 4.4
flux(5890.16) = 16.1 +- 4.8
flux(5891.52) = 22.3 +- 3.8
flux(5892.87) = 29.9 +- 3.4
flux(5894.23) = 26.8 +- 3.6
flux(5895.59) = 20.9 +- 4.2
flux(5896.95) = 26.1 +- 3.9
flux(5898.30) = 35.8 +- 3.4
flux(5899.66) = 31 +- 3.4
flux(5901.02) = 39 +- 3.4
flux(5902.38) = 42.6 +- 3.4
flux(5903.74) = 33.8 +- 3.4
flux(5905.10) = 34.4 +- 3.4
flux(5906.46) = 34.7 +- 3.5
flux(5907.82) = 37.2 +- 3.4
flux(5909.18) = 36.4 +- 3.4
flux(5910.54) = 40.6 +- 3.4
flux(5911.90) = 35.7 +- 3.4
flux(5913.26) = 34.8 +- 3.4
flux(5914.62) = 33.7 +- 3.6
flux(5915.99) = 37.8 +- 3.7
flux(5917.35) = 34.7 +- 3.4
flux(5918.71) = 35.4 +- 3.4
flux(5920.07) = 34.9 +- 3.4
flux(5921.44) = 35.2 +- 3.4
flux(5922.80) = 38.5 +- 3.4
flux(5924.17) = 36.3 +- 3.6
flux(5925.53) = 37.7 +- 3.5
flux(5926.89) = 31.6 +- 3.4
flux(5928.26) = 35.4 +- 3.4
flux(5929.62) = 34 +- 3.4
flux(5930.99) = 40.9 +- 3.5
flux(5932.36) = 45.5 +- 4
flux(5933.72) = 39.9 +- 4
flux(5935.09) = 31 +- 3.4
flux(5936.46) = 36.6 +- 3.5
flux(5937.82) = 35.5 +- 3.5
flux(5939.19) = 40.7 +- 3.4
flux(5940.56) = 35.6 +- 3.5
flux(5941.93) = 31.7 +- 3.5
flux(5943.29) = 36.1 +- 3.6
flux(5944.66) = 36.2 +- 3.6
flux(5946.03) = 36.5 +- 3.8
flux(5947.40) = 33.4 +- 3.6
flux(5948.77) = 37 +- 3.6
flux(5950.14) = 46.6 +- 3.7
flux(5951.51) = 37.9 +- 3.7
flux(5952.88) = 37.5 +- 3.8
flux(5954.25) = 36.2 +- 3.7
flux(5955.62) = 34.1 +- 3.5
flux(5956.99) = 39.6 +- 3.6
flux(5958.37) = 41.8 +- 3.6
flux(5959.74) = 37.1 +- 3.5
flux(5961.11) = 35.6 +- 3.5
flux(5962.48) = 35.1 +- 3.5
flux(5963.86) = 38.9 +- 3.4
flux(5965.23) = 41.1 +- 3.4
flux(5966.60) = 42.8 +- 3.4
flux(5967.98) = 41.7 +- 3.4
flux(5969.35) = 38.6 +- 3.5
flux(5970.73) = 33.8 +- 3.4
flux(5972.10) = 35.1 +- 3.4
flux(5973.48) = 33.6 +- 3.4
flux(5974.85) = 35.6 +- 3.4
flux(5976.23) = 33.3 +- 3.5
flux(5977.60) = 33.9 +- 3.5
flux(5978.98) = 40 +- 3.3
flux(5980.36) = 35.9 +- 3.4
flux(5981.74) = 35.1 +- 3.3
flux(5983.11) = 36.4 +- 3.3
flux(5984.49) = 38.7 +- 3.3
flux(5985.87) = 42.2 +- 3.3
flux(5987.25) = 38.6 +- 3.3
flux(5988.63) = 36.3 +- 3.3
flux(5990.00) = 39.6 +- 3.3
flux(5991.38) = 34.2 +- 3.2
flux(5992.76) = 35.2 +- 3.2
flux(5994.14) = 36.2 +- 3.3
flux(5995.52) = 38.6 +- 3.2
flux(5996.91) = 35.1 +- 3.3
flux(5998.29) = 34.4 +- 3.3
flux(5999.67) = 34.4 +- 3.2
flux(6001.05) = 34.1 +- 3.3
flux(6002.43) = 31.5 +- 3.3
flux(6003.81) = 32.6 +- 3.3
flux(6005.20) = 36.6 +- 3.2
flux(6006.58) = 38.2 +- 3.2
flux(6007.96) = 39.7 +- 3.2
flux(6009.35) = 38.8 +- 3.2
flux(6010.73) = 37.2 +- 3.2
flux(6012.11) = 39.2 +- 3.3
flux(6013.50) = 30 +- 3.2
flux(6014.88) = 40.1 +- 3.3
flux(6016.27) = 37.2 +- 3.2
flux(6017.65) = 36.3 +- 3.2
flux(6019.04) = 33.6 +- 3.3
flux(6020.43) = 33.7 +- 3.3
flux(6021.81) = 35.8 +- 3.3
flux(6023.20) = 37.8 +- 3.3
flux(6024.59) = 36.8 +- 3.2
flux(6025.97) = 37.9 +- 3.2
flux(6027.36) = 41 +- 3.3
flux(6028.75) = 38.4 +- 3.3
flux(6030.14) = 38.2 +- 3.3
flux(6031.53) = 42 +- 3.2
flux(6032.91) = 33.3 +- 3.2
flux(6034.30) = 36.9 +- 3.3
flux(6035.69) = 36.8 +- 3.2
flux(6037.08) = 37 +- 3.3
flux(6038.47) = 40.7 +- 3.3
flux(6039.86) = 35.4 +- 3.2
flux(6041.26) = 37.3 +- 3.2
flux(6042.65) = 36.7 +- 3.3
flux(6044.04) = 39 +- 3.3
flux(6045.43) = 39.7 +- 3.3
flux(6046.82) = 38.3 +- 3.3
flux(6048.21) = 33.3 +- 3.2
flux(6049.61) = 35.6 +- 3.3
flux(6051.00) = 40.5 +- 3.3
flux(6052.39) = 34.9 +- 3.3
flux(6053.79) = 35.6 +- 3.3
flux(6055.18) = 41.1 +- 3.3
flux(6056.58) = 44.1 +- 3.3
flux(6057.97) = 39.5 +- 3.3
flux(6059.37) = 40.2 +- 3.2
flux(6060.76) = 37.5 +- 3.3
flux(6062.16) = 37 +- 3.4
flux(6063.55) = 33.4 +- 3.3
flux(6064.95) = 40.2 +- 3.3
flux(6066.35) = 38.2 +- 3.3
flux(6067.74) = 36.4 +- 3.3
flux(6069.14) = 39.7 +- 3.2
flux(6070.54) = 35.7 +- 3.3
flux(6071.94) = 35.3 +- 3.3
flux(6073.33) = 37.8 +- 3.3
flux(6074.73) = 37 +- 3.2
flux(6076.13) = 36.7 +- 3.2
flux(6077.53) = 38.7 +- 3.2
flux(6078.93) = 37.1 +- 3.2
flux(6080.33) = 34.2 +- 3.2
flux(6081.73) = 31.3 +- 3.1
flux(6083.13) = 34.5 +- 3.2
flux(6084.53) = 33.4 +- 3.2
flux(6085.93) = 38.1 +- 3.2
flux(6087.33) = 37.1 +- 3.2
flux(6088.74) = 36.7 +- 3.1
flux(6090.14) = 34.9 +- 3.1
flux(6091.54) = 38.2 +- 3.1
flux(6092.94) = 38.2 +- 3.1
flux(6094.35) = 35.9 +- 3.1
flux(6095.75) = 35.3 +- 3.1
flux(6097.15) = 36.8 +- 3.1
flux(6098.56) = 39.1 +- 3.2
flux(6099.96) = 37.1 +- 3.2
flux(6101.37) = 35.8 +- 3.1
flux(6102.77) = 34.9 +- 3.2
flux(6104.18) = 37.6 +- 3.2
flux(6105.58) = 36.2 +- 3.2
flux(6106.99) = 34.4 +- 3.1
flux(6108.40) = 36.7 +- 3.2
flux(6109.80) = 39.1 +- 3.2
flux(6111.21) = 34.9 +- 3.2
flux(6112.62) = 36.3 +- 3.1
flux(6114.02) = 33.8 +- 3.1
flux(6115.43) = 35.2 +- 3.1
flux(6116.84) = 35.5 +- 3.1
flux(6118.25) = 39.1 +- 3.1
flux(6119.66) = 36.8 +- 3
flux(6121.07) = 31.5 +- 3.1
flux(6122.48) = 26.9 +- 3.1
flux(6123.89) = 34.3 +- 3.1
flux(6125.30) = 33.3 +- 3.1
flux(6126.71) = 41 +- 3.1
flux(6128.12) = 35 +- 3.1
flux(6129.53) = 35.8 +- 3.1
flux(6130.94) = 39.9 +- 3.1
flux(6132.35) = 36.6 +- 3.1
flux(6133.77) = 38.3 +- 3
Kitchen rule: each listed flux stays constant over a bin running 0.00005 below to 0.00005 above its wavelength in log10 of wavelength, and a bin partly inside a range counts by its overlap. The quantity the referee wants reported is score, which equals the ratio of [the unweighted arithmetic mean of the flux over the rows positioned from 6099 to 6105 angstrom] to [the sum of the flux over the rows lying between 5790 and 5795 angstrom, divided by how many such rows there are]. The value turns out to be 0.88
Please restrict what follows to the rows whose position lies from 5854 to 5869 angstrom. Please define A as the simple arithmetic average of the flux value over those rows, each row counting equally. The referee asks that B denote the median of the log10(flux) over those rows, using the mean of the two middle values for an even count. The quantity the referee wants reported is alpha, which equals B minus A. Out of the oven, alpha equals -35.6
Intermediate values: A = 37.1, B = 1.568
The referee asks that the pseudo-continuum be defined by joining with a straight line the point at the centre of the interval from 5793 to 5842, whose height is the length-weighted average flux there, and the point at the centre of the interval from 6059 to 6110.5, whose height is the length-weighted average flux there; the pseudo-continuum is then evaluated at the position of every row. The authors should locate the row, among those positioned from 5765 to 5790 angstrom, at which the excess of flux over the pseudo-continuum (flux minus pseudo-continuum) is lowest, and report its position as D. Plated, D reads 5785.32 angstrom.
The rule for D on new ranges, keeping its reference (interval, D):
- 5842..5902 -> 5890.16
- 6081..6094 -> 6081.73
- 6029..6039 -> 6032.91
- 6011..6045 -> 6013.50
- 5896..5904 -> 5896.95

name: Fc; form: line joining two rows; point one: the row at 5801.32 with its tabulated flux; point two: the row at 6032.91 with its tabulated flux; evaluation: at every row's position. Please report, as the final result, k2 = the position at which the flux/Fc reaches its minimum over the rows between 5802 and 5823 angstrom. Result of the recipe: 5808.01 angstrom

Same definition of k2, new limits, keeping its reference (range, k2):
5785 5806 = 5785.32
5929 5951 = 5935.09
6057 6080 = 6063.55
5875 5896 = 5890.16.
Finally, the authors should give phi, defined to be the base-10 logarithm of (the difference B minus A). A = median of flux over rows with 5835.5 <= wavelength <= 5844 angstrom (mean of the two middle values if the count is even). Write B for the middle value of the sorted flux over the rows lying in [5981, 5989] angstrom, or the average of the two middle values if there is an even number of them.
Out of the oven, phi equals 0.16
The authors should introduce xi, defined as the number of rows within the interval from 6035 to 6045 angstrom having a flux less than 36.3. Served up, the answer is 1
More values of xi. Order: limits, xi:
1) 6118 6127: 4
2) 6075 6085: 4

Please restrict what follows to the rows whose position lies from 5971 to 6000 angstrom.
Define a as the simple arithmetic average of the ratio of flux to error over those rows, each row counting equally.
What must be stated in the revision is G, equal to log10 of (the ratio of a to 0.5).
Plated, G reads 1.340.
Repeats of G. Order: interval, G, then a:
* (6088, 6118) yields 1.364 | 11.6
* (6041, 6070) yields 1.364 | 11.6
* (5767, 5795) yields 1.248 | 8.8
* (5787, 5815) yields 1.210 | 8.1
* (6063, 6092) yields 1.355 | 11.3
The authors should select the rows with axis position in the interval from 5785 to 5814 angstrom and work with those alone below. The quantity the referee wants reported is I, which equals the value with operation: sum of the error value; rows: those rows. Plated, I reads 107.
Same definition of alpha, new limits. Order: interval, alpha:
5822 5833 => -38.5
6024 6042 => -36.3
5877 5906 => -30.4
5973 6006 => -34.4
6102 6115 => -34.4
